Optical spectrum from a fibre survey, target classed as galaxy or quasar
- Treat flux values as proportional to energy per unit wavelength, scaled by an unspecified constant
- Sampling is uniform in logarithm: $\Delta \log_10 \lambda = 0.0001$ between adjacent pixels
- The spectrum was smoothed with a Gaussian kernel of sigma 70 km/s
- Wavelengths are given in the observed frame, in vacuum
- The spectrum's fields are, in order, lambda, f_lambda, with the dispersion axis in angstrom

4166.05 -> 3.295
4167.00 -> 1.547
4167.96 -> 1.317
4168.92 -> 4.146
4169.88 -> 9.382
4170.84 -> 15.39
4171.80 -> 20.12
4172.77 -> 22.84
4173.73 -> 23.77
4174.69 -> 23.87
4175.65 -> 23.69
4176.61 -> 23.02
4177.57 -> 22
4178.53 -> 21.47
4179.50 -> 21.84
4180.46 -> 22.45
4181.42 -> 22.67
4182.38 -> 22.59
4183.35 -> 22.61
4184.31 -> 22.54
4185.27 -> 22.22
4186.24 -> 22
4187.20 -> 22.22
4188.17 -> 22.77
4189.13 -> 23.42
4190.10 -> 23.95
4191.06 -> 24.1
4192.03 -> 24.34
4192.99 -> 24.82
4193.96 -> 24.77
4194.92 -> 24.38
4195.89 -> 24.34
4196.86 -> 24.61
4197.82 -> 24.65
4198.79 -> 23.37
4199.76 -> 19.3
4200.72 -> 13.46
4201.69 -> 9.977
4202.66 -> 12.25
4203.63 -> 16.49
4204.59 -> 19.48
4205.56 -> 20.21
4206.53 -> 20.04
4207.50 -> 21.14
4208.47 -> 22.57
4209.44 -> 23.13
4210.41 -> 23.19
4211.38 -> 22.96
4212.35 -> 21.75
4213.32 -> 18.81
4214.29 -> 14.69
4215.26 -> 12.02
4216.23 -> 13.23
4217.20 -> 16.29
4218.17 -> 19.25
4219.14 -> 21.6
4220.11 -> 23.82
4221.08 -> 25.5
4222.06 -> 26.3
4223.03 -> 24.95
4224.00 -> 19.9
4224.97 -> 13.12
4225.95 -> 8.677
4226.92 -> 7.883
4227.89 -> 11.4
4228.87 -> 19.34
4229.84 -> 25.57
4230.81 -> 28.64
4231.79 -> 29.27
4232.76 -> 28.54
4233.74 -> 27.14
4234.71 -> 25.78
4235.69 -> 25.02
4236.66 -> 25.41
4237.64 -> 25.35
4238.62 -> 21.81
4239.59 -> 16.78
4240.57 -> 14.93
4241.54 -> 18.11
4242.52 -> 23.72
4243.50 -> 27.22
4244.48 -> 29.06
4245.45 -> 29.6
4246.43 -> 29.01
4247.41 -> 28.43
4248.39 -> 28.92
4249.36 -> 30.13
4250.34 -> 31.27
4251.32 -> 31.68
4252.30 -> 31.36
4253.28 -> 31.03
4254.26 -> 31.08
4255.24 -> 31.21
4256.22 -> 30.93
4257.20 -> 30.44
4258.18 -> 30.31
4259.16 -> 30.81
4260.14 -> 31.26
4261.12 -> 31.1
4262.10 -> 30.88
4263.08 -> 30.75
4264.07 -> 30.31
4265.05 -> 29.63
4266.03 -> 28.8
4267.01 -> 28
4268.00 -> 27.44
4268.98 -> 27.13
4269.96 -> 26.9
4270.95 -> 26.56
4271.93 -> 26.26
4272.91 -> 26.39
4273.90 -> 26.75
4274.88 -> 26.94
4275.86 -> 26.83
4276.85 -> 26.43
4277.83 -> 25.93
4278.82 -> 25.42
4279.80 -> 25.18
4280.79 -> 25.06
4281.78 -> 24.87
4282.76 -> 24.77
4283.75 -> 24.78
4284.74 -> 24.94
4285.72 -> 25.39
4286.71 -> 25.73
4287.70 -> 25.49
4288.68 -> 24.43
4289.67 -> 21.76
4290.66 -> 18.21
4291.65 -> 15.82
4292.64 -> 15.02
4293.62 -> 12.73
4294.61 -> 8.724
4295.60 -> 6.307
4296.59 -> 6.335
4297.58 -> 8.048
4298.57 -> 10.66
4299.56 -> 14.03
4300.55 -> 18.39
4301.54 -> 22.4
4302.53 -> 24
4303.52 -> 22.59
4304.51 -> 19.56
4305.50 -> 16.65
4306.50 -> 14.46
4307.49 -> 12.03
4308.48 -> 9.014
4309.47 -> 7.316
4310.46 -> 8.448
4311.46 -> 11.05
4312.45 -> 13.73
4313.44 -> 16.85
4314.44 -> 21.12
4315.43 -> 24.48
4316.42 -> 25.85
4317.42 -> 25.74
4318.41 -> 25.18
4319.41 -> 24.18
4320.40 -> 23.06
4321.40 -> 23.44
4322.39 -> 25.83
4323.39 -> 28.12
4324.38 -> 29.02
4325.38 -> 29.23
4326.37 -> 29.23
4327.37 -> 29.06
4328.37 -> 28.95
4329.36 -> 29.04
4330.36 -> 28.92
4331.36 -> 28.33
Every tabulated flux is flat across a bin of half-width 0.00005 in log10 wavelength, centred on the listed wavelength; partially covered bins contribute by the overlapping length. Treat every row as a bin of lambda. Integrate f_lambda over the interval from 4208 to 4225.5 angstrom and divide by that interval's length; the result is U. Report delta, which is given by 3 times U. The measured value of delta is 60.4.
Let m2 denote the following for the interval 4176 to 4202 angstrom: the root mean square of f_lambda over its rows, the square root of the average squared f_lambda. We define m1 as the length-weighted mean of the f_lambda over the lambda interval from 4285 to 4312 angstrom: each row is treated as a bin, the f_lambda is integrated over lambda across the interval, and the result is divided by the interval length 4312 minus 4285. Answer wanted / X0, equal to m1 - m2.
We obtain -7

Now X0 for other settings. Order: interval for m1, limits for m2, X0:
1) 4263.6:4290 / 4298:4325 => 6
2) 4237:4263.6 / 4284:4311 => 11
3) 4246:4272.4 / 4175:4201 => 7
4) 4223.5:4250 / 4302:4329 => 1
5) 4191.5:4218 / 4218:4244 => -3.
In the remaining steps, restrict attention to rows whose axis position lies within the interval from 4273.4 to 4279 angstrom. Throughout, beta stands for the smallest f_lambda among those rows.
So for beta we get 25.42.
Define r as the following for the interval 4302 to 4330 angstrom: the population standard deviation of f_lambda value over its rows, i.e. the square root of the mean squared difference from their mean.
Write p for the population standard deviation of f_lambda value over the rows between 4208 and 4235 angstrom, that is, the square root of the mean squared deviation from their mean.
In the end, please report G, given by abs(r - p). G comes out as 0.9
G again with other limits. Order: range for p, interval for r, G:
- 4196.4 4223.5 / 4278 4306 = 2.0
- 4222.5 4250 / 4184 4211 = 2.7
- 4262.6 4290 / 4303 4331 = 5.3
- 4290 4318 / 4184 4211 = 2.2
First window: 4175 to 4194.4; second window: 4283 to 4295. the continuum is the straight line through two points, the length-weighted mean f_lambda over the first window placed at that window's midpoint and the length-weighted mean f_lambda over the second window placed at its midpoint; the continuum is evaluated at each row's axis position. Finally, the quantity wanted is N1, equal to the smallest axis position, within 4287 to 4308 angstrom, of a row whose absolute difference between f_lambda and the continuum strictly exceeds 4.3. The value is 4287.70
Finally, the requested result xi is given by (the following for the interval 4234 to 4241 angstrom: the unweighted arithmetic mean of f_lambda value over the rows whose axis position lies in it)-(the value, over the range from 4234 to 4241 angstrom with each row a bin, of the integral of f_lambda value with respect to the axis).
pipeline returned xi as -134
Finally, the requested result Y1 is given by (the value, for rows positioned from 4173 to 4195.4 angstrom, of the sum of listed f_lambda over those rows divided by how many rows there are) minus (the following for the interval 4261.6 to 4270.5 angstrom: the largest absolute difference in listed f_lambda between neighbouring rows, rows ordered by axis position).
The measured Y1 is 22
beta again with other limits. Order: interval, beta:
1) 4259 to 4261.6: 30.81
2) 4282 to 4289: 24.43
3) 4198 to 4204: 9.977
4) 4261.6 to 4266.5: 28.8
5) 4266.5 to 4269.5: 27.13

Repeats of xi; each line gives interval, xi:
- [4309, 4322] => -232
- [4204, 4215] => -205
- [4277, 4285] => -176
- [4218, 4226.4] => -151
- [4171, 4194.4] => -511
